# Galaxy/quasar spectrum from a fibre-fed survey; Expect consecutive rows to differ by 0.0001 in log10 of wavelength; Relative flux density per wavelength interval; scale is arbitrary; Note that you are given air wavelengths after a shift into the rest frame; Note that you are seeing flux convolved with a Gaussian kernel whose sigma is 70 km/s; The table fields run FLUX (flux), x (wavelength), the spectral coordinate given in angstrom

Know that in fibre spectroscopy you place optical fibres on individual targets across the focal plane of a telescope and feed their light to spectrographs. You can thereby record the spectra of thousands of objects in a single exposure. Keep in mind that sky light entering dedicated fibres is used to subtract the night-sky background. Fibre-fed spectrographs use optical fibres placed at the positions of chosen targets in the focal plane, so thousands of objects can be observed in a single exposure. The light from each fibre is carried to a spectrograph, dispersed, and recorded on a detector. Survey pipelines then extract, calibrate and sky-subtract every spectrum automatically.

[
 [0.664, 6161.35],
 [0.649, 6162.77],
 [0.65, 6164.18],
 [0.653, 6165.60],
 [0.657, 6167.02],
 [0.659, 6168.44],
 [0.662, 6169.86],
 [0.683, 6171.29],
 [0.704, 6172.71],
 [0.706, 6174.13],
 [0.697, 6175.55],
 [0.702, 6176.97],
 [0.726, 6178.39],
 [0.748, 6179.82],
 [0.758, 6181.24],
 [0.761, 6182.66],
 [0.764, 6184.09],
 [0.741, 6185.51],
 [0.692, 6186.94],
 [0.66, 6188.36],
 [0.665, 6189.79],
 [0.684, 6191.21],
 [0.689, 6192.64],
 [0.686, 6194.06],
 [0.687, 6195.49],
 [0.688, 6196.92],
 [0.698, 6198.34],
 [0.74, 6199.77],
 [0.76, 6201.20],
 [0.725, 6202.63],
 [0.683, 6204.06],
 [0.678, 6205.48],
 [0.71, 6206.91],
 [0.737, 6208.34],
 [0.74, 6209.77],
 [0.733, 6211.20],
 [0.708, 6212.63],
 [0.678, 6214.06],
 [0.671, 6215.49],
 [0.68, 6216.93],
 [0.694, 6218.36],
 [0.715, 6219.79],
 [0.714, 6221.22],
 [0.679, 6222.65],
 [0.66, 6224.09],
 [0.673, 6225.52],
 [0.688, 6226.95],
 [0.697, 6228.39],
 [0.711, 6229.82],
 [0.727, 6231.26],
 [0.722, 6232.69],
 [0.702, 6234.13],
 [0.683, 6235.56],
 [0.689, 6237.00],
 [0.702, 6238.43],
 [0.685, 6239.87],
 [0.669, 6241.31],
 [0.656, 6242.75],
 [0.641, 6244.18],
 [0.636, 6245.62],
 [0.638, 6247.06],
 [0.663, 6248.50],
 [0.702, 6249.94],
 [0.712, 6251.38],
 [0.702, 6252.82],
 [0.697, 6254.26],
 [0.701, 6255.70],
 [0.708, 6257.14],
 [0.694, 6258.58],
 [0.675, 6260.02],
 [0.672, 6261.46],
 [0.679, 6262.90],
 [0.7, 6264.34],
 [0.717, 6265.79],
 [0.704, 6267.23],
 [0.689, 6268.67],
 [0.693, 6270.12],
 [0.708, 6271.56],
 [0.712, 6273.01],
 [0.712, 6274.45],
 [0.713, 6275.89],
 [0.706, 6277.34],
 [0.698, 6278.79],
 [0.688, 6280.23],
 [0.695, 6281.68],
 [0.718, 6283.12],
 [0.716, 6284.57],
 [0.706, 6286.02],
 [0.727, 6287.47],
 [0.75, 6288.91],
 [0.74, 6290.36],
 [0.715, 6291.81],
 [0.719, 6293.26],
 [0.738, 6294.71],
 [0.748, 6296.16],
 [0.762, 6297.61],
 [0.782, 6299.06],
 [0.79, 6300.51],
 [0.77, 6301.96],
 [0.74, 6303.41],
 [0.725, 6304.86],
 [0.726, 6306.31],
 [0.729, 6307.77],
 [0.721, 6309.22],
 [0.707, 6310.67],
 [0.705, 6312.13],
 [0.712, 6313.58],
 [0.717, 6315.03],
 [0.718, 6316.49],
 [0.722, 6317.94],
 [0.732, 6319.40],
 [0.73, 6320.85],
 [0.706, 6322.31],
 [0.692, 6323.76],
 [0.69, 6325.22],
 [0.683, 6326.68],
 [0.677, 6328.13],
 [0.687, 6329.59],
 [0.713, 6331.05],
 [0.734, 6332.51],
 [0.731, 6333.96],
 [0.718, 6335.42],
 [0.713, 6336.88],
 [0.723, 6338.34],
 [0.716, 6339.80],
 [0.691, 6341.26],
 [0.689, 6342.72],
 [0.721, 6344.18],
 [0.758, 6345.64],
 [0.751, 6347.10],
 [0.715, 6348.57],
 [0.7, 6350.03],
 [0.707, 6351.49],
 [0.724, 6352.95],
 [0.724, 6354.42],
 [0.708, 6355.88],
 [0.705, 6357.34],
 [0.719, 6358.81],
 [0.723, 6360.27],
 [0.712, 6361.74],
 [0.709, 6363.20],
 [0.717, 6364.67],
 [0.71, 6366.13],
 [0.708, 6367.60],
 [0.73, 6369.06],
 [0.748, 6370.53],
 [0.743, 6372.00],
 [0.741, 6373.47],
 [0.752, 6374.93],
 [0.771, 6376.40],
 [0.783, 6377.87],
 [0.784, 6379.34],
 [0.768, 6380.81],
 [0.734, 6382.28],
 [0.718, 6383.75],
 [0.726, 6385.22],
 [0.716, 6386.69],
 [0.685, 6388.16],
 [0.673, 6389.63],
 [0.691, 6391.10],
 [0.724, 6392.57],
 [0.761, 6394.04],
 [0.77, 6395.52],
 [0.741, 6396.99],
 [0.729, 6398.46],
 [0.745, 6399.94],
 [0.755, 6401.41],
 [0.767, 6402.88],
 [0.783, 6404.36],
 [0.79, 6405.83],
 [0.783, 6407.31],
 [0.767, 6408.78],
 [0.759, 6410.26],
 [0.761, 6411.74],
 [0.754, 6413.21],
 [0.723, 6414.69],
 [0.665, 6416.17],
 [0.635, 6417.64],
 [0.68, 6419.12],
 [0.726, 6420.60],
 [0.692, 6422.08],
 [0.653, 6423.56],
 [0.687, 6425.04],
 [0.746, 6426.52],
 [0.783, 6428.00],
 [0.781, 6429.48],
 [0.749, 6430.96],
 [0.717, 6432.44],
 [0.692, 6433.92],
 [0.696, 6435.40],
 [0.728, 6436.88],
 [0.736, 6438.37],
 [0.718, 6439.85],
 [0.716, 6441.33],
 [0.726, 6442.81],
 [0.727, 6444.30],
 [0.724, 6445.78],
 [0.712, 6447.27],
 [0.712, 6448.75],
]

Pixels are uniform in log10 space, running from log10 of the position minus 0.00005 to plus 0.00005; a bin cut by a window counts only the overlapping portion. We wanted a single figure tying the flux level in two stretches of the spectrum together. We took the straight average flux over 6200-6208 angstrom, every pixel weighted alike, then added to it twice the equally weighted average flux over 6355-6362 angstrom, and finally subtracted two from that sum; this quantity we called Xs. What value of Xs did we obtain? 0.14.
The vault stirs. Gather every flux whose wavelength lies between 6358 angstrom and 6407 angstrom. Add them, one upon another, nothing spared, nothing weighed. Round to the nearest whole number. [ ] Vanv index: 24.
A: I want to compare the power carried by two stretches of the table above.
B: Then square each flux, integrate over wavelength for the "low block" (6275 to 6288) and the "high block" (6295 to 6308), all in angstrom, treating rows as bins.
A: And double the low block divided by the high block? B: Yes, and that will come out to 1.76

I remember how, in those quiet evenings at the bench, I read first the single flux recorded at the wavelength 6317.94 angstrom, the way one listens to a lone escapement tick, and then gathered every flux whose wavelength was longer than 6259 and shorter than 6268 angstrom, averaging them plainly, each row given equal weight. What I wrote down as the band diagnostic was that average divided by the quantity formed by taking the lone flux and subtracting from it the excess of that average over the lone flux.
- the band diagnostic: 0.92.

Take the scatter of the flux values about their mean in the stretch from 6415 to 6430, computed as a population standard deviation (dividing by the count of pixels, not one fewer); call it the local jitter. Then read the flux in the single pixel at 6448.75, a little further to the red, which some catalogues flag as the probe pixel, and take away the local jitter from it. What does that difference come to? 0.663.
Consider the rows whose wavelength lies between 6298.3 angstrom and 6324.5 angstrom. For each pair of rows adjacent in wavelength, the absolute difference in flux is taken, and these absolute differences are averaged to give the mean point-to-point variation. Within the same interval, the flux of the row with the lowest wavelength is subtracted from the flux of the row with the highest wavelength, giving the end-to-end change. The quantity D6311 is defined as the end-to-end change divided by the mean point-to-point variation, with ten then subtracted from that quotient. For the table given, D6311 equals -19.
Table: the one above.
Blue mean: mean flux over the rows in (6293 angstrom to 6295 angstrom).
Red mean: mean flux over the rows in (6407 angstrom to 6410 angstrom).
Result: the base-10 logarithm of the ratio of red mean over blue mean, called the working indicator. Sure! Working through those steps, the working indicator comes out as 0.03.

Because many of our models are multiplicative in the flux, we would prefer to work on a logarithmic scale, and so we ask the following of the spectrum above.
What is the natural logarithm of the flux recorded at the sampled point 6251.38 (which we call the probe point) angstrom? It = -0.340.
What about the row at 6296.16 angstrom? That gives -0.290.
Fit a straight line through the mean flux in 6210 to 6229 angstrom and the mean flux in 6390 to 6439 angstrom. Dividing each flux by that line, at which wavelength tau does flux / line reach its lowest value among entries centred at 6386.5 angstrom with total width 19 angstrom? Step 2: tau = 6389.63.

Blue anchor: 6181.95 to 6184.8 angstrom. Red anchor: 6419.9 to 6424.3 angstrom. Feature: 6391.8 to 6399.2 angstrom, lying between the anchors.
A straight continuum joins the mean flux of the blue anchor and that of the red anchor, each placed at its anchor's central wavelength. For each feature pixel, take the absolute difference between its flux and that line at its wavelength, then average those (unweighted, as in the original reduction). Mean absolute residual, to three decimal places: 0.047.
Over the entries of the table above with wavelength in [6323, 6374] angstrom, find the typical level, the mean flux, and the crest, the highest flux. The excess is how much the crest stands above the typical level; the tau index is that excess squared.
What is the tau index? 0.0018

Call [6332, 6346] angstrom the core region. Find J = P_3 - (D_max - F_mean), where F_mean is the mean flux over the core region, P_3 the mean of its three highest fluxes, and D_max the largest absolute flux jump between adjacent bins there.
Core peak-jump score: 1.42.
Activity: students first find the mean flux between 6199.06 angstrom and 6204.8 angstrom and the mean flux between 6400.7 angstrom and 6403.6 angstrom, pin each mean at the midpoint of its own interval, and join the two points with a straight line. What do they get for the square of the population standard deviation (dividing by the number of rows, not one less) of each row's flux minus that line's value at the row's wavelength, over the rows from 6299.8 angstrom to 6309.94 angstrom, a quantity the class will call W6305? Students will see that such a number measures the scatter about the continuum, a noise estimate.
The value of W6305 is 0.0006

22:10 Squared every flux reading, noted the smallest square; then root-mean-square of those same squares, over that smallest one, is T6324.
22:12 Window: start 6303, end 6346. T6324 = 1.12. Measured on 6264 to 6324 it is 1.10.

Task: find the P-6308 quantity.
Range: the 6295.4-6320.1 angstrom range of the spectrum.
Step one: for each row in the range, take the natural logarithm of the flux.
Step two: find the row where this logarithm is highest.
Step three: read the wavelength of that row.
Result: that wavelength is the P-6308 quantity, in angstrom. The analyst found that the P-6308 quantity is 6300.51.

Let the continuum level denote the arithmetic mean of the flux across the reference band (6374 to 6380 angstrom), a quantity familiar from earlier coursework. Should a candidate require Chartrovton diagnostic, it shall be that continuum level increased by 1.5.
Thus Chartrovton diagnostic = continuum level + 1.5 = 2.27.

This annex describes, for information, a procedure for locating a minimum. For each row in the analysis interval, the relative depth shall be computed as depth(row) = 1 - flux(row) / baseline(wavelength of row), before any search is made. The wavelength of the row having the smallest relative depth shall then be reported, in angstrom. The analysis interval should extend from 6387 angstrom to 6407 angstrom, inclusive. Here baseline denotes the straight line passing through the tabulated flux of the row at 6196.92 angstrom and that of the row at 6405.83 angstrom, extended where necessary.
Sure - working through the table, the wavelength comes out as 6405.83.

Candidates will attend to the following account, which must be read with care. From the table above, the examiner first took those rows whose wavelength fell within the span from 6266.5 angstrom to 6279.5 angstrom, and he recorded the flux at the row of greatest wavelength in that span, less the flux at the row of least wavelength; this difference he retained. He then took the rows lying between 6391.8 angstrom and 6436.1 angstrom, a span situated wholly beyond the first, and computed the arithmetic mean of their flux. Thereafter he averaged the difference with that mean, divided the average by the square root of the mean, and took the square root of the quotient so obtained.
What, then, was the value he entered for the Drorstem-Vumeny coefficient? 0.652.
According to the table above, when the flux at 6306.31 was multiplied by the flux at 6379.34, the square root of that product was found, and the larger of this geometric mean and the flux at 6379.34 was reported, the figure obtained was 0.78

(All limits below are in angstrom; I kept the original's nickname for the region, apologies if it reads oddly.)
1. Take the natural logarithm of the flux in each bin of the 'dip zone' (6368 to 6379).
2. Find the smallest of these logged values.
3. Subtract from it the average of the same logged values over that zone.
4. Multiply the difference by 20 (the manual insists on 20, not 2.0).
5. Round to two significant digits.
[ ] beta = -0.60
